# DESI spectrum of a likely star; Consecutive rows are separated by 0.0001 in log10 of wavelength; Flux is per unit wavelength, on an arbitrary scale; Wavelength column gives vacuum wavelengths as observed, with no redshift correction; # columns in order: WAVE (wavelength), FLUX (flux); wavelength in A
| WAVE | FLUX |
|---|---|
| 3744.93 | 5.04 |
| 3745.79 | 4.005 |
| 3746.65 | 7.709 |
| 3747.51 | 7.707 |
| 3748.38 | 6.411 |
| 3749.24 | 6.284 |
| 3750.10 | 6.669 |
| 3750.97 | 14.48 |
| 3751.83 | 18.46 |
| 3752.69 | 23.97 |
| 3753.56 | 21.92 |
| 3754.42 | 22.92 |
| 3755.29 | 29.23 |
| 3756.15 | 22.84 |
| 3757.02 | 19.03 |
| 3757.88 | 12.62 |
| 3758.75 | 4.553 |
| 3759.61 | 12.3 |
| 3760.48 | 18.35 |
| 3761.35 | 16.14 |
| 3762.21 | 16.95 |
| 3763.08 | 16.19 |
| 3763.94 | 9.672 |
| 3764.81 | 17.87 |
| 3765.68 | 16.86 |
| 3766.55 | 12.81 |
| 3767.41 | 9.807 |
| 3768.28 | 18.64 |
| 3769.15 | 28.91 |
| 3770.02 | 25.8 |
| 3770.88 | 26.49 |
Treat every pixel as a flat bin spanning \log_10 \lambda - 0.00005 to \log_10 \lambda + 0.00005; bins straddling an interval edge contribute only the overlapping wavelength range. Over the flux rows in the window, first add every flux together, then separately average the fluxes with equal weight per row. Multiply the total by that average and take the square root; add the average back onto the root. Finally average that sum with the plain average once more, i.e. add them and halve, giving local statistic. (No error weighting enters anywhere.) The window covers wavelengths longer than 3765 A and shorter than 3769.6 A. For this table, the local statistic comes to 37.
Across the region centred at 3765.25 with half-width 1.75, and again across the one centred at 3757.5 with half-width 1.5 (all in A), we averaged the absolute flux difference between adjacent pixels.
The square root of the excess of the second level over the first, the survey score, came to 1.29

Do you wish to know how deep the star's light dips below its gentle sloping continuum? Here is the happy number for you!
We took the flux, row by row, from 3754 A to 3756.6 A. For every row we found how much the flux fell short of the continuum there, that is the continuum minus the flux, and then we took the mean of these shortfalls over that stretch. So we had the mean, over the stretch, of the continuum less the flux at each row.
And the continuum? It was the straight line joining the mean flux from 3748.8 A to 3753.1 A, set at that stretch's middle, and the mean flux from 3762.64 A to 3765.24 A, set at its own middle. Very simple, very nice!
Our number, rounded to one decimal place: -10.8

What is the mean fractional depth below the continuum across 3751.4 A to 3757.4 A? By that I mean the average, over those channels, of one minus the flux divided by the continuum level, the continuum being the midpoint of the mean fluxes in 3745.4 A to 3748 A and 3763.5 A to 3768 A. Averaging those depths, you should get -1.3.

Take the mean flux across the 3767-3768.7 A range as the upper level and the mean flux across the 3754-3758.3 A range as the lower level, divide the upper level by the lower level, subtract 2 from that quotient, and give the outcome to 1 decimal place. -1.3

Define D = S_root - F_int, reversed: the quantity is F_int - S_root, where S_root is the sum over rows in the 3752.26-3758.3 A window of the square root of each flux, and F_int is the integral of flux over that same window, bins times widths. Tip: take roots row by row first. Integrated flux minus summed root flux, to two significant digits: 99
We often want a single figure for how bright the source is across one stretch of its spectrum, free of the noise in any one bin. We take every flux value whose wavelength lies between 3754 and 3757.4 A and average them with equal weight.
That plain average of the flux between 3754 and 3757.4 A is 24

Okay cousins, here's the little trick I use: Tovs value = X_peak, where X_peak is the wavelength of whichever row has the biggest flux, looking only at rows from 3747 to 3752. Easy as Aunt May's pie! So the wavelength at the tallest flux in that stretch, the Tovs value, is 3751.83 A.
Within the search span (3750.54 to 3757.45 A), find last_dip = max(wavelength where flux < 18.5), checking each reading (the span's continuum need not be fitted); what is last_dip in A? 3751.83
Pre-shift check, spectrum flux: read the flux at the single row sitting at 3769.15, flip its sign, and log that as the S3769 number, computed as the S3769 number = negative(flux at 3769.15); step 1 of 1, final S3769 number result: -29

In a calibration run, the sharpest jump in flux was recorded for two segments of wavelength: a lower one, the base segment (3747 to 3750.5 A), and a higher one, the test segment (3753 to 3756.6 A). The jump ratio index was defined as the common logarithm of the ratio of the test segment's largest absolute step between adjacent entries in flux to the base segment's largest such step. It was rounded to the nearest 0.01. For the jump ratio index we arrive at 0.69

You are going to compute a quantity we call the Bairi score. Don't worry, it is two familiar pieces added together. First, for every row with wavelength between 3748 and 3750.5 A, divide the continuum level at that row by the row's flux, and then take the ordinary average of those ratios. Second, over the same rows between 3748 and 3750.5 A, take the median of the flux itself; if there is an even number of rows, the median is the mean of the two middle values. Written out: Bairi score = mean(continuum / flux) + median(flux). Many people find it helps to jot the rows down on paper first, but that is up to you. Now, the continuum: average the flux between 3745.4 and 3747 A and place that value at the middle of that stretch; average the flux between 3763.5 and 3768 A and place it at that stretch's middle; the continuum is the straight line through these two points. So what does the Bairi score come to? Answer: 7.5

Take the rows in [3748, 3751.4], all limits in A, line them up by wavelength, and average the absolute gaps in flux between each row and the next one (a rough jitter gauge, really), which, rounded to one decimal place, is 2.8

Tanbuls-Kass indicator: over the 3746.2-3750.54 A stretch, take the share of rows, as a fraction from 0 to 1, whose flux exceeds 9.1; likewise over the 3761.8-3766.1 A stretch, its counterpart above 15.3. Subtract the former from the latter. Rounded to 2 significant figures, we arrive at 0.80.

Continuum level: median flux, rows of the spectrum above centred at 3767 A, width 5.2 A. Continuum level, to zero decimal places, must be 17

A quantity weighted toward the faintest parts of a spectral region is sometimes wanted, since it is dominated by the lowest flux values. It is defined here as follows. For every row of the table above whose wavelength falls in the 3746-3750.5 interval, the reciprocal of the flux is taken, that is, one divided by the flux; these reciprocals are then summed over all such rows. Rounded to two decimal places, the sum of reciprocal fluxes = 0.72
